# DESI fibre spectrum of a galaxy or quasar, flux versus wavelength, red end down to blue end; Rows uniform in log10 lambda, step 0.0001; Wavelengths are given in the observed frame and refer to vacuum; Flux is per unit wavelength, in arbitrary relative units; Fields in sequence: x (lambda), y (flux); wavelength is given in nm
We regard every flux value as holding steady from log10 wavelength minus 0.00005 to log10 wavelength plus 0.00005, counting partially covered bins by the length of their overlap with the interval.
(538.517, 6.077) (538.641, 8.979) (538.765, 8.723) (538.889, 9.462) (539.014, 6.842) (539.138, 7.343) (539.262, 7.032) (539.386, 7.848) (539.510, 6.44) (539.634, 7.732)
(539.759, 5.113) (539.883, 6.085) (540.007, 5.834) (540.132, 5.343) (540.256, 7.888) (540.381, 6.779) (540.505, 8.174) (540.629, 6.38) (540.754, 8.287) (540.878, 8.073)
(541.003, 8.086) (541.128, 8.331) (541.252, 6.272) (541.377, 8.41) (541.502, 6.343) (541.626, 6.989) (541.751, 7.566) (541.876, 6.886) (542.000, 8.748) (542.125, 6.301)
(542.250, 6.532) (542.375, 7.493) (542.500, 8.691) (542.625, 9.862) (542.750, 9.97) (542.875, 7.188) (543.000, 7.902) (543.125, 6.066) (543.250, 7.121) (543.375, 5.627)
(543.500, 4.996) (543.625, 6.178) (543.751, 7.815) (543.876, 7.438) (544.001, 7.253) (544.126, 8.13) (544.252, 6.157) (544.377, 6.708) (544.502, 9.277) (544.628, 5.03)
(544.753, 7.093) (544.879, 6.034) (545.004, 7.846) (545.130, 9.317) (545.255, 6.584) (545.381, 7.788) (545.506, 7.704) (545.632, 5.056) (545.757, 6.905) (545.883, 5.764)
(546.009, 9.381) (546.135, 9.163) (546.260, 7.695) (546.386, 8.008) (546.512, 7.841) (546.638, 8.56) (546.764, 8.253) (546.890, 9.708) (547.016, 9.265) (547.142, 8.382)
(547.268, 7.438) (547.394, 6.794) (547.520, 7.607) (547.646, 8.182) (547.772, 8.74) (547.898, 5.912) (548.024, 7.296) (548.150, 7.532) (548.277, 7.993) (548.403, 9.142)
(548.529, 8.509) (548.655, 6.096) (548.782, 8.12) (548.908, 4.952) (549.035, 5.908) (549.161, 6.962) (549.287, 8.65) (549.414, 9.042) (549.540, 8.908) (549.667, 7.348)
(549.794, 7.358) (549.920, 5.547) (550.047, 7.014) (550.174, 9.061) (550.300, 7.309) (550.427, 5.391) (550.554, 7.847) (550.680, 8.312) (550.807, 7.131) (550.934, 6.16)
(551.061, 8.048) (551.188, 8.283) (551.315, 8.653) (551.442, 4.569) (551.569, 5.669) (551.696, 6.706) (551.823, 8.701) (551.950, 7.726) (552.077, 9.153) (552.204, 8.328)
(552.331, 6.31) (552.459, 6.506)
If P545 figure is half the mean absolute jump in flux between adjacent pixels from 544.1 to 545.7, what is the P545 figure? 0.93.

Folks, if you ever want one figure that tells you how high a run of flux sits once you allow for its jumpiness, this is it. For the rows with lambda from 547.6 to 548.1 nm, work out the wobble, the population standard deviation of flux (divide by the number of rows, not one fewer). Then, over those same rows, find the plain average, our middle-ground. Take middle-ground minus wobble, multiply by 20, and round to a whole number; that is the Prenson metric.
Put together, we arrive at 129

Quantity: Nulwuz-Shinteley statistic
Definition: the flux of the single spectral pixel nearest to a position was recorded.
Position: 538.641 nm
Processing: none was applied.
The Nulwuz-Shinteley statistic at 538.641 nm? 8.979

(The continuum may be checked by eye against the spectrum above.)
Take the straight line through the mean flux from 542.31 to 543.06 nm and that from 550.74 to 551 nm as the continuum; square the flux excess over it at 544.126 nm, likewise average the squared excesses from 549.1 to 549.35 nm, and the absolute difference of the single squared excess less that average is 1.3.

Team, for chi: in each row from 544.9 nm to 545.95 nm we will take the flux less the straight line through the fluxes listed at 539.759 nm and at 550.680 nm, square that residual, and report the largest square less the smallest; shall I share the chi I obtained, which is 6.9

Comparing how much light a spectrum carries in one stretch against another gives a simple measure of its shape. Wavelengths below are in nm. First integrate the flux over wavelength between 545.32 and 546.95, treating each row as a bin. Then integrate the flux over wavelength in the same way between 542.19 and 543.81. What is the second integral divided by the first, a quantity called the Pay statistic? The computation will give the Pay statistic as 0.93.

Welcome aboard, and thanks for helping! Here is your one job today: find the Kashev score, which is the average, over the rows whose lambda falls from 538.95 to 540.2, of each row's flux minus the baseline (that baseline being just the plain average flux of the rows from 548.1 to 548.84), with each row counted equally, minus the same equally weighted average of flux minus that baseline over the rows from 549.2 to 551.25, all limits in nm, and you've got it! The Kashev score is -1.0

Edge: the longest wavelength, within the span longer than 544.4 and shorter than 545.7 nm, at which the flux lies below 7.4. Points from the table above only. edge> 545.632 nm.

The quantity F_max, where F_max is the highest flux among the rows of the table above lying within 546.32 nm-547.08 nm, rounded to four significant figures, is 9.708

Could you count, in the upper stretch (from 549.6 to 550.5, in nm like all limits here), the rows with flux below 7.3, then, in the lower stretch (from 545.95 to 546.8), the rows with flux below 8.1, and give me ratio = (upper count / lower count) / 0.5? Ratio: 2.0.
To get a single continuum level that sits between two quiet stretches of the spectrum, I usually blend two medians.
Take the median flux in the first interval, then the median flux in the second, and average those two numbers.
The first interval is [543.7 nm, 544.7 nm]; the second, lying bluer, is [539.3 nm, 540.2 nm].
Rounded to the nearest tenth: 6.7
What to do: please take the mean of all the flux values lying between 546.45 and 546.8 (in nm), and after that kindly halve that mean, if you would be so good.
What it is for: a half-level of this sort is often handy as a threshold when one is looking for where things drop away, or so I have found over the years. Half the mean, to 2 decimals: 4.11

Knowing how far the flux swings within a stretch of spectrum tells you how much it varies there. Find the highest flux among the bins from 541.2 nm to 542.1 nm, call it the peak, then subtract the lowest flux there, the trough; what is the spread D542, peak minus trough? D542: 2.5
